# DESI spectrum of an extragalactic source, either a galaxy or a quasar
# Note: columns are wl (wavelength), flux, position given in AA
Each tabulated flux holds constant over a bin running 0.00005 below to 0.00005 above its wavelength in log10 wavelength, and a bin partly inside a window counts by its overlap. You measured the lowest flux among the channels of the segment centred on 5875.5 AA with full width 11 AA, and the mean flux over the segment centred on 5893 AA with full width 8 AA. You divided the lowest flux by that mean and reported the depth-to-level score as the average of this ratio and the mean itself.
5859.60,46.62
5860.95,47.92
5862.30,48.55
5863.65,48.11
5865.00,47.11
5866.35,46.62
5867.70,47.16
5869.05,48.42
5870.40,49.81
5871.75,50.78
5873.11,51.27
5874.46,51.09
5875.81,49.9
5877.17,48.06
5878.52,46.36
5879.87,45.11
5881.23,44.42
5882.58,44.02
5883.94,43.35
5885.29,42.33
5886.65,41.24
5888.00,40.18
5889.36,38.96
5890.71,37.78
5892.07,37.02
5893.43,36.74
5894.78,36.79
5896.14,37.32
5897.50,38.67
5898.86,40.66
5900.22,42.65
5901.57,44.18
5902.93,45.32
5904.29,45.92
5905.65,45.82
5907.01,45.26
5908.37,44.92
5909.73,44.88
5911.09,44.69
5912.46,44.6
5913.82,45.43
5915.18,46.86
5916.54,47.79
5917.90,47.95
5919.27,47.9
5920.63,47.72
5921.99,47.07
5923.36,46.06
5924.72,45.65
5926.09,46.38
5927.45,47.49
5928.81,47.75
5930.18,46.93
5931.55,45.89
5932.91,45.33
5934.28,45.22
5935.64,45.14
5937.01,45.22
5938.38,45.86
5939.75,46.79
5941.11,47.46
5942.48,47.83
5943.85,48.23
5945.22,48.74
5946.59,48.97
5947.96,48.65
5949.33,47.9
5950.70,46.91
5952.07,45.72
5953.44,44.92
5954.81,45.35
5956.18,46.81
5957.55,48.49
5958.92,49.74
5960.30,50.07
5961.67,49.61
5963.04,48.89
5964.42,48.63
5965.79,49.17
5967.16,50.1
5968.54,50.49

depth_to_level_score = 19.3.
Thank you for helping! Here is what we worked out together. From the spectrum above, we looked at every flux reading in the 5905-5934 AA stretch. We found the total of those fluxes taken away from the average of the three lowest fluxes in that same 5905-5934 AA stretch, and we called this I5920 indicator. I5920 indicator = -928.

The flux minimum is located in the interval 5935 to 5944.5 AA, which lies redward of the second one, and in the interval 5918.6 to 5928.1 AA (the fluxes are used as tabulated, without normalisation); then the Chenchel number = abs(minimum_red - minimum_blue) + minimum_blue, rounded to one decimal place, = 46.2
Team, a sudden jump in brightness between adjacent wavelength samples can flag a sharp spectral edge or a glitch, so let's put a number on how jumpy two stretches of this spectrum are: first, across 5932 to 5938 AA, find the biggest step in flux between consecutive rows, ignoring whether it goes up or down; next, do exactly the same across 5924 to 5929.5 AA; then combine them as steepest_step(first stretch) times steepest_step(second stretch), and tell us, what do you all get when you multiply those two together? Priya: 0.1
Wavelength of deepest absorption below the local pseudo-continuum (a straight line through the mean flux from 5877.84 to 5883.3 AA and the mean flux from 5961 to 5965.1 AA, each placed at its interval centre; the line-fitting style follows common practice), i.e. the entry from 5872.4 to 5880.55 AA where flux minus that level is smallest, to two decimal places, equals 5879.87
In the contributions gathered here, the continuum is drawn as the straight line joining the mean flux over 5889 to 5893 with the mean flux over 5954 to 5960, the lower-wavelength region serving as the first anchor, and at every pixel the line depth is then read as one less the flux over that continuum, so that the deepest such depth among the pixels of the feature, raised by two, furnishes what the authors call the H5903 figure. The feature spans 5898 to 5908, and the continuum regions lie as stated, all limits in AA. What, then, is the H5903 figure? 1.96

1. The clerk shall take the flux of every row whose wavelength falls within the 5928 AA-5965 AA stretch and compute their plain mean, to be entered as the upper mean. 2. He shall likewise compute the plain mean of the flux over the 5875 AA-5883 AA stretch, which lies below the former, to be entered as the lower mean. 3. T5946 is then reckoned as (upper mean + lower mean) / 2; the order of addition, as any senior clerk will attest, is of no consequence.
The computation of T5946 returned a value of 47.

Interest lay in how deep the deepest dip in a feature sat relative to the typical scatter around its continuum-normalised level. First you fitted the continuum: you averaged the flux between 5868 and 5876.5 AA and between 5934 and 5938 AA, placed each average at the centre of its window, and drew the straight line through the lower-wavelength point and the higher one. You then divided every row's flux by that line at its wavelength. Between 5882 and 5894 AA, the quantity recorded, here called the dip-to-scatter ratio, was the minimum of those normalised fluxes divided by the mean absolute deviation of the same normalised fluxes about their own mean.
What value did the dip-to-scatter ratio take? 18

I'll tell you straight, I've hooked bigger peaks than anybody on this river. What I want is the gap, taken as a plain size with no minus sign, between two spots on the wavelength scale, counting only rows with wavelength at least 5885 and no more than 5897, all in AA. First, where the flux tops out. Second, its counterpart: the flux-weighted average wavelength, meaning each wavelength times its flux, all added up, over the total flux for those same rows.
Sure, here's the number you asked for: 5.3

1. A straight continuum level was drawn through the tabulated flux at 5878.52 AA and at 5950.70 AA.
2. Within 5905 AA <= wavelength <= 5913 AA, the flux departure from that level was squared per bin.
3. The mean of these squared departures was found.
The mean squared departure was 2.6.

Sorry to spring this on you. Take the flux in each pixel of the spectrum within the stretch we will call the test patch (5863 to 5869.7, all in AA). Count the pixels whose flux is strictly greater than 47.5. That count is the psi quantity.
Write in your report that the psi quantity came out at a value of 2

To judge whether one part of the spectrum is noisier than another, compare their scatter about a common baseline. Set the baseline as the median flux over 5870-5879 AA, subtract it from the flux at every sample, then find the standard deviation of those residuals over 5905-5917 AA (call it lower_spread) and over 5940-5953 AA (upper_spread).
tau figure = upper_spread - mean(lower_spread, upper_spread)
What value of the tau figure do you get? -0.03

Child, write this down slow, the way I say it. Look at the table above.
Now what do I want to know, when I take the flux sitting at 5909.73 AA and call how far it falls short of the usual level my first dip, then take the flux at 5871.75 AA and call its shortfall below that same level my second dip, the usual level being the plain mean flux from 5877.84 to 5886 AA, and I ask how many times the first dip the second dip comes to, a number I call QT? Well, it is 11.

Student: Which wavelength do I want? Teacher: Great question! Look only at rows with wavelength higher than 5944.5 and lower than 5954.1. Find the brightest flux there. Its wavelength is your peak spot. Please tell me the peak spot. 5946.59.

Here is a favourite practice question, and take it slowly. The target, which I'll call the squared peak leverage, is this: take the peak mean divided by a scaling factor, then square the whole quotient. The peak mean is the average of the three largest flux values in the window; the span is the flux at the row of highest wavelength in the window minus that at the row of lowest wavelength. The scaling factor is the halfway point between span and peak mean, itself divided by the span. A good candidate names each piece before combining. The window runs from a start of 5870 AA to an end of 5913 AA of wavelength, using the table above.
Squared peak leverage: 135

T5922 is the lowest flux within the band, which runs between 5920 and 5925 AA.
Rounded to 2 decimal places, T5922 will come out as 45.65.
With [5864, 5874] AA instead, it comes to 46.62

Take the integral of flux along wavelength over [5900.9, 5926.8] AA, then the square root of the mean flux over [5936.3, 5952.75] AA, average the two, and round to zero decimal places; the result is 599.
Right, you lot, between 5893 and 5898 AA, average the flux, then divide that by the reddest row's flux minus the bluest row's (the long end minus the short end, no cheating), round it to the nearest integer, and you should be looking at 19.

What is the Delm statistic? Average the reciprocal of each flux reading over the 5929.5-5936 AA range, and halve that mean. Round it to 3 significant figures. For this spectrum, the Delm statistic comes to 0.0109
